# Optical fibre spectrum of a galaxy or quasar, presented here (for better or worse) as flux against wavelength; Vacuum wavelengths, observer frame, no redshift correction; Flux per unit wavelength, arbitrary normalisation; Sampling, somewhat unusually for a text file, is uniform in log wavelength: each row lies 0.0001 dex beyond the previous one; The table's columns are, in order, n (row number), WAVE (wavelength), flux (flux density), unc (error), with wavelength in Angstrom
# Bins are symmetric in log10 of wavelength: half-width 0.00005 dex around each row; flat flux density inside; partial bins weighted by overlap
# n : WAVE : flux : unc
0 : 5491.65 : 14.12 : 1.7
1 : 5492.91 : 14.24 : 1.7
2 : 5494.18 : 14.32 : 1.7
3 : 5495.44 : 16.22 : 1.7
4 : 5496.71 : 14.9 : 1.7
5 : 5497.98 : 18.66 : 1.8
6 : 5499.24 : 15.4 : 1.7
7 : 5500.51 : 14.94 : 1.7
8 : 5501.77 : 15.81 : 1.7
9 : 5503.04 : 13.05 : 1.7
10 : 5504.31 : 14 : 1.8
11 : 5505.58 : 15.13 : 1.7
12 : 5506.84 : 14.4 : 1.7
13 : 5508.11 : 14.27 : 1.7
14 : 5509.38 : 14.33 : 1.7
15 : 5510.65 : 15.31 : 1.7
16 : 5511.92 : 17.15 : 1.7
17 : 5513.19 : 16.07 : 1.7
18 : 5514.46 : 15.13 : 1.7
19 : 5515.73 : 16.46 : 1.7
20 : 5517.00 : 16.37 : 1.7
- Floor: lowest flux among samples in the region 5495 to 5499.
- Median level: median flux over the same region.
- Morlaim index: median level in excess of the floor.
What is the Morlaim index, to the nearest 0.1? 1.3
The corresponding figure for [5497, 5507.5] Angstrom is 2.0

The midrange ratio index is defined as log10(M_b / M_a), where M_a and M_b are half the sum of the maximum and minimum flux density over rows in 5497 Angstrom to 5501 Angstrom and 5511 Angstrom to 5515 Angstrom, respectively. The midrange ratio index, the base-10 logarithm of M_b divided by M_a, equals -0.02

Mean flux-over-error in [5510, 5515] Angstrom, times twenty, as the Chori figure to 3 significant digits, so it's 187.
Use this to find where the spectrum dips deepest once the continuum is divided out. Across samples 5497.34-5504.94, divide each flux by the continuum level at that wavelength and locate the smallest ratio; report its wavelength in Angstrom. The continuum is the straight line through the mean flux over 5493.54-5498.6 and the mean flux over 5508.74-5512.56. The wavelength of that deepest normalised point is 5503.04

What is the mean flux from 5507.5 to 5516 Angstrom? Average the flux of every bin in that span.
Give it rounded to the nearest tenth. 15.5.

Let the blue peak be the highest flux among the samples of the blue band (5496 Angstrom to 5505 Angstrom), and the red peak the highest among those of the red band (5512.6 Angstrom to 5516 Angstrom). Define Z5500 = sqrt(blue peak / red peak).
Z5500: 1.06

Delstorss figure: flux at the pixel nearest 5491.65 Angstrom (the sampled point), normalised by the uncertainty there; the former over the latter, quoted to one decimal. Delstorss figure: 8.3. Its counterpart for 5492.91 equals 8.4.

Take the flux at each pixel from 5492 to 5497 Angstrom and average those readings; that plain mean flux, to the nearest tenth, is 14.9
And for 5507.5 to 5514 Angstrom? 15.4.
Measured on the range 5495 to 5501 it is 16.0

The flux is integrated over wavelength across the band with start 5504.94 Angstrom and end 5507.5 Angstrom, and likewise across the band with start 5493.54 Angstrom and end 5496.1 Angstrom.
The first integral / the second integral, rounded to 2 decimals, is 0.97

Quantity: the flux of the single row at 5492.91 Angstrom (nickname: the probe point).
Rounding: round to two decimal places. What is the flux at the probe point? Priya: 14.24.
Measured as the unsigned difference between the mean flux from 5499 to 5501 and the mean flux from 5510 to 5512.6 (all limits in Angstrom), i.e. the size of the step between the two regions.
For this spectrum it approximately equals 1.1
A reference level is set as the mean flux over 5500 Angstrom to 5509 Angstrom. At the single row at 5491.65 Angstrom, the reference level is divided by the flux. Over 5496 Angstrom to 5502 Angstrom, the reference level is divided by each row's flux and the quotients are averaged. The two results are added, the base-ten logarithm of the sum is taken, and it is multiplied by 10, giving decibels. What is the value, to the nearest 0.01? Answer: 2.89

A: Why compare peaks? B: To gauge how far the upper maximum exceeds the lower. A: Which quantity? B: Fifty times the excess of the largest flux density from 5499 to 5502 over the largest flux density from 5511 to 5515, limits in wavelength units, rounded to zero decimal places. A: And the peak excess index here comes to -67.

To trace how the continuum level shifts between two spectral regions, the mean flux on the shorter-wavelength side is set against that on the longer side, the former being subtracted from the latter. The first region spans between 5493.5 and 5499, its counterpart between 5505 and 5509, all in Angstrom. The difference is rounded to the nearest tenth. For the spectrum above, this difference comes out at -1.4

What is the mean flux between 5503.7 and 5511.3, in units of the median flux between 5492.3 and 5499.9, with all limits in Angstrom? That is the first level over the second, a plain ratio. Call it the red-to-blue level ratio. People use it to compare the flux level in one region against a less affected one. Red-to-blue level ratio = 0.96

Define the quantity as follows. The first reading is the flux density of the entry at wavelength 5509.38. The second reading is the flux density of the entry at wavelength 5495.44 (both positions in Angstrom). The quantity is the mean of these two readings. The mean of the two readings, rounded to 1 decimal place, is 15.3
